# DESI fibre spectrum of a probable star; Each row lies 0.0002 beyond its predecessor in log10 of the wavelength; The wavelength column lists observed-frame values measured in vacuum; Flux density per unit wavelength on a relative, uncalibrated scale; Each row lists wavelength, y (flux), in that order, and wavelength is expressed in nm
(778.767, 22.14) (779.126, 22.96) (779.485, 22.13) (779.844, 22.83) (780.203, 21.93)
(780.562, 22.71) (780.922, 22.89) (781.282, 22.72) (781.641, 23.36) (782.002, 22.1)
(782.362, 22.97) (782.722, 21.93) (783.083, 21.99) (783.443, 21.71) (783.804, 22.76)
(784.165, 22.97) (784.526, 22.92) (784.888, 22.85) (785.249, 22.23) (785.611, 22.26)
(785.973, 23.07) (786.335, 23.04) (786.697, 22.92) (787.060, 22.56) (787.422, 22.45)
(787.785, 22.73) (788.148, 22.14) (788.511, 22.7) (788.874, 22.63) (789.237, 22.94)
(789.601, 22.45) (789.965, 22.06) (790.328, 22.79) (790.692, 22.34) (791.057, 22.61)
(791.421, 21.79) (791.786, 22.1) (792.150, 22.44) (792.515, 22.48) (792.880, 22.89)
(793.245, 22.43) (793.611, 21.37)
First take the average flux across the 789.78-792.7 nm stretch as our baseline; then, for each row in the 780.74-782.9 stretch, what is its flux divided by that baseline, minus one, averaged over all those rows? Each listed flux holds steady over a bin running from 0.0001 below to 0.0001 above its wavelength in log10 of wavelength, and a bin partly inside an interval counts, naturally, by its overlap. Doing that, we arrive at 0.015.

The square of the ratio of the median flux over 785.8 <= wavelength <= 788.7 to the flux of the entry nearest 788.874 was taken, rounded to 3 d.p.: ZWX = 1.008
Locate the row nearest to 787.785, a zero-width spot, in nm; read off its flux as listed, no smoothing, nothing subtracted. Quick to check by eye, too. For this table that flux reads 22.73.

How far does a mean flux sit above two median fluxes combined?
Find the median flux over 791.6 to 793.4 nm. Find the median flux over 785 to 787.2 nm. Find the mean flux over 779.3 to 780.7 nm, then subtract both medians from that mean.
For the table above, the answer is -22.8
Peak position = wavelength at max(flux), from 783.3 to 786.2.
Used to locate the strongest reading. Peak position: 785.973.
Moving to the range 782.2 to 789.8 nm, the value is 785.973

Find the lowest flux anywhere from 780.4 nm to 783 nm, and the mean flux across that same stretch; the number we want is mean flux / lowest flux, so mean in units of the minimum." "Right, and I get 1.03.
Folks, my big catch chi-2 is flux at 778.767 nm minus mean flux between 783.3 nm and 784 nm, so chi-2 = -0.1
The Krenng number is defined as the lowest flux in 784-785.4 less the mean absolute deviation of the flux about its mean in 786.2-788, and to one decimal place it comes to 22.0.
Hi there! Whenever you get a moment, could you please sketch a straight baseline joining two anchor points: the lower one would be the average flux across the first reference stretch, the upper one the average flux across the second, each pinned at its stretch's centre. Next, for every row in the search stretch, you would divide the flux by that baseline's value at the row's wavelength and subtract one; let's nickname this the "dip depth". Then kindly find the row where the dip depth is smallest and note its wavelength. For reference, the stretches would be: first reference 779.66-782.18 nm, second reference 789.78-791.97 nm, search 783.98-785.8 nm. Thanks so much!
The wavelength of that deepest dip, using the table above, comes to 785.249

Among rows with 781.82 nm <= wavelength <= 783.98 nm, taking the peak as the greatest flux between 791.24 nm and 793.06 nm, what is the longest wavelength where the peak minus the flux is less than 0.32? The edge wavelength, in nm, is 783.804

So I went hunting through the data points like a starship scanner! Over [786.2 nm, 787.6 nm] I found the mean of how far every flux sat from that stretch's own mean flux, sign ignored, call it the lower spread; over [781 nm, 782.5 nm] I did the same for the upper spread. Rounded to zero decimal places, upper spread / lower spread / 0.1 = 16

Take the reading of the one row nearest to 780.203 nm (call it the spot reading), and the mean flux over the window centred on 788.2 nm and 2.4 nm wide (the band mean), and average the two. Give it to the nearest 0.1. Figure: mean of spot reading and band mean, 22.3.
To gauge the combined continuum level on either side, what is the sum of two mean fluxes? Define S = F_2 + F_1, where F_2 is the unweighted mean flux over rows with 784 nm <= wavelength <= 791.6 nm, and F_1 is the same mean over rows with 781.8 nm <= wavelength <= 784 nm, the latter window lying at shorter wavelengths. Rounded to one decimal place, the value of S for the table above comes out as 44.8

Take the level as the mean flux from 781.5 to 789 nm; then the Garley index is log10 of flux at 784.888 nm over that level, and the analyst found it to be 0.005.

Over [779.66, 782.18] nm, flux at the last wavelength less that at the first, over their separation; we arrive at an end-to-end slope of -0.34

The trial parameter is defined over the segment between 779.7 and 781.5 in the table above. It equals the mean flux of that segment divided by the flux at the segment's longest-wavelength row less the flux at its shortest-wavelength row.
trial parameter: -206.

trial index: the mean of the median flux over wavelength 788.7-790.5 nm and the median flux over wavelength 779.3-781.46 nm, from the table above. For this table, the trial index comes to 22.7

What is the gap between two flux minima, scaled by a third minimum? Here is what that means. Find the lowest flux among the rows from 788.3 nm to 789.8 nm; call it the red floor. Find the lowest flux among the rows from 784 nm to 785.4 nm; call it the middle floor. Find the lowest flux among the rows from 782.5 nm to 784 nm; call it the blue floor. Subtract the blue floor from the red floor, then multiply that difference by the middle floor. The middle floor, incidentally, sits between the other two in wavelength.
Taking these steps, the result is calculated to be 16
